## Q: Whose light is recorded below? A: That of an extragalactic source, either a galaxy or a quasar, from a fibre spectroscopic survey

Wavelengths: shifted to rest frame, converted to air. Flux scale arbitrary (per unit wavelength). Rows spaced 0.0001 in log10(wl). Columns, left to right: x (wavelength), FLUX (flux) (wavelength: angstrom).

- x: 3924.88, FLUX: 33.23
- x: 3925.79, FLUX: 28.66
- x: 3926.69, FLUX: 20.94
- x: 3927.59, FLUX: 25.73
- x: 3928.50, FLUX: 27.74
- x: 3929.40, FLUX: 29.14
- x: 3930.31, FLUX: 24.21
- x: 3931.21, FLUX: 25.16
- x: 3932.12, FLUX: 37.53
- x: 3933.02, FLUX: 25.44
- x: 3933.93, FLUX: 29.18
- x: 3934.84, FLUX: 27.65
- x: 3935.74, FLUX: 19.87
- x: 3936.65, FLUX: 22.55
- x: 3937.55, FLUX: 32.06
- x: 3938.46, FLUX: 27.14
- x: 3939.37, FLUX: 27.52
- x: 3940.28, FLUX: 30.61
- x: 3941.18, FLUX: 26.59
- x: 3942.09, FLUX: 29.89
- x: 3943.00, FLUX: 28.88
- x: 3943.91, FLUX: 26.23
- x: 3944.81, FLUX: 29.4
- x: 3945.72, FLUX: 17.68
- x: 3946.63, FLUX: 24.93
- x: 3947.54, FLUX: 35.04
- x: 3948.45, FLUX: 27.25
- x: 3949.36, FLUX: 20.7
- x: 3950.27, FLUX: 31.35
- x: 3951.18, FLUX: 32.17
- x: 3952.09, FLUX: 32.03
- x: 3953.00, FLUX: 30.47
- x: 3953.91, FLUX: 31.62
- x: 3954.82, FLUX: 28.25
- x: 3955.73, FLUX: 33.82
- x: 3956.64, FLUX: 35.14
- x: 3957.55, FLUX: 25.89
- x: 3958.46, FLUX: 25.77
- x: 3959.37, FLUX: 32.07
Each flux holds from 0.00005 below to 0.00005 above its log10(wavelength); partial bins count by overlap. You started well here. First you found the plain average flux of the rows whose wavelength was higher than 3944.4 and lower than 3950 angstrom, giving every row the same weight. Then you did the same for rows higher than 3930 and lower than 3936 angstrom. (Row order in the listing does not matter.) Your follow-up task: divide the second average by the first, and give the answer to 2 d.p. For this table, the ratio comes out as 1.05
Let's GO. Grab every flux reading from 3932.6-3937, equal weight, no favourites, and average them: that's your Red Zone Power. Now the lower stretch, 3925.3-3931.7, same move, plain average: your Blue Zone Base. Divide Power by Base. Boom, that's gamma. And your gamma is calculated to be 0.96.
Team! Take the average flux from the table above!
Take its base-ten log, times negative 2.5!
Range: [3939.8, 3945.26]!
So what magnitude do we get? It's -3.64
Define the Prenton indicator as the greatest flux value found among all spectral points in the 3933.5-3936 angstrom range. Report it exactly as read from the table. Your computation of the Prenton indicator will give 29.18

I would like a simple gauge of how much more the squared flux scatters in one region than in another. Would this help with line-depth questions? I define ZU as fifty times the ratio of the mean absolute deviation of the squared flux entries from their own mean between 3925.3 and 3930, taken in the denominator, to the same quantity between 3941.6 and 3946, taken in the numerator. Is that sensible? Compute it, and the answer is 69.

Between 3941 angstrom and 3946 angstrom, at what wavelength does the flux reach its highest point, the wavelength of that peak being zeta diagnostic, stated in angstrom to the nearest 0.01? 3942.09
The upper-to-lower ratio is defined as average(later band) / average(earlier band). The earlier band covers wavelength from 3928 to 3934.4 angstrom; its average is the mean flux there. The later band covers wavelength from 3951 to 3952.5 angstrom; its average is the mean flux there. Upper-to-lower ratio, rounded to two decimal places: 1.13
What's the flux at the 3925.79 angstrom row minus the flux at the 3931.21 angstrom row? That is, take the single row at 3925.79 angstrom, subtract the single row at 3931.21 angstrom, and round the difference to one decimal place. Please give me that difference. 3.5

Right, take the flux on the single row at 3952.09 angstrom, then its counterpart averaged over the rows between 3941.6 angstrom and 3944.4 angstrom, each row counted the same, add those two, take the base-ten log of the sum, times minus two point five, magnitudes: -4.45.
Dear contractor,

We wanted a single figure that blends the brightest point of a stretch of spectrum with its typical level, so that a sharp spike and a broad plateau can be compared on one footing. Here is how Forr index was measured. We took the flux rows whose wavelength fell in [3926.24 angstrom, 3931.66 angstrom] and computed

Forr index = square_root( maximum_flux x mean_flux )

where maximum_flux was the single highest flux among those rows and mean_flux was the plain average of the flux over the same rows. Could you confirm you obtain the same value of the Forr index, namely 27.3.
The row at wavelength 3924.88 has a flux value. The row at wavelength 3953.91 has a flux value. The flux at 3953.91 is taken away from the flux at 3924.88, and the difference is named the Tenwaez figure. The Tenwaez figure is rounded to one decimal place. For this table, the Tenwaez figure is 1.6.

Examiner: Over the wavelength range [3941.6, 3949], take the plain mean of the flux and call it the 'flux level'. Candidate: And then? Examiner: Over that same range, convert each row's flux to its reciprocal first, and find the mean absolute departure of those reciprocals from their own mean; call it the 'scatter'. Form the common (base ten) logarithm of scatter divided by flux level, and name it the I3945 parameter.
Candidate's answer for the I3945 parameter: -3.71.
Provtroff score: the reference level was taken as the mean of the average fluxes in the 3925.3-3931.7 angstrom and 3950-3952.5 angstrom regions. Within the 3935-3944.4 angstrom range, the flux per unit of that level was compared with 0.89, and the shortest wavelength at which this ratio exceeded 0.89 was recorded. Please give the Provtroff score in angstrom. 3937.55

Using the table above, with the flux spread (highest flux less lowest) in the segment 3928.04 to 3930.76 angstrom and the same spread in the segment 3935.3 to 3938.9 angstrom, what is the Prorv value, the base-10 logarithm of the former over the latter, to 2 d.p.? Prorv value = -0.39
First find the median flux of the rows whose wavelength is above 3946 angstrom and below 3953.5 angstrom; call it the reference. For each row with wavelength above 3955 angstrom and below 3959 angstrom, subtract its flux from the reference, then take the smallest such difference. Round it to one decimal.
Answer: -4.2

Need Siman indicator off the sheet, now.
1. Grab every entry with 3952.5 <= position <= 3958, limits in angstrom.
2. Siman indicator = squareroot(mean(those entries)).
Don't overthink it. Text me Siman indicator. 5.56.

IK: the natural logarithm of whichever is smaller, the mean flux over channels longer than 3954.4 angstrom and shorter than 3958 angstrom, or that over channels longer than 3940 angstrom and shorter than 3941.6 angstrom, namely 3.35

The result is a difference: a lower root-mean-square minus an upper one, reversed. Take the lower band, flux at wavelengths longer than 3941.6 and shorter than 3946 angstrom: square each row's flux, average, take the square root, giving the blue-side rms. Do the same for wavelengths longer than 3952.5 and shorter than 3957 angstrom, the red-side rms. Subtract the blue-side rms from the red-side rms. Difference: 5.1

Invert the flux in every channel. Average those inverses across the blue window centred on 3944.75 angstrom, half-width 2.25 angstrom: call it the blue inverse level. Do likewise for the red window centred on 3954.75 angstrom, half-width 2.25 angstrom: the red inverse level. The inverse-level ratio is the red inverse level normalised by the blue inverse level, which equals 0.78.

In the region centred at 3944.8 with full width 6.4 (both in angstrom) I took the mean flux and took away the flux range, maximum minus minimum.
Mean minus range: 10.1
